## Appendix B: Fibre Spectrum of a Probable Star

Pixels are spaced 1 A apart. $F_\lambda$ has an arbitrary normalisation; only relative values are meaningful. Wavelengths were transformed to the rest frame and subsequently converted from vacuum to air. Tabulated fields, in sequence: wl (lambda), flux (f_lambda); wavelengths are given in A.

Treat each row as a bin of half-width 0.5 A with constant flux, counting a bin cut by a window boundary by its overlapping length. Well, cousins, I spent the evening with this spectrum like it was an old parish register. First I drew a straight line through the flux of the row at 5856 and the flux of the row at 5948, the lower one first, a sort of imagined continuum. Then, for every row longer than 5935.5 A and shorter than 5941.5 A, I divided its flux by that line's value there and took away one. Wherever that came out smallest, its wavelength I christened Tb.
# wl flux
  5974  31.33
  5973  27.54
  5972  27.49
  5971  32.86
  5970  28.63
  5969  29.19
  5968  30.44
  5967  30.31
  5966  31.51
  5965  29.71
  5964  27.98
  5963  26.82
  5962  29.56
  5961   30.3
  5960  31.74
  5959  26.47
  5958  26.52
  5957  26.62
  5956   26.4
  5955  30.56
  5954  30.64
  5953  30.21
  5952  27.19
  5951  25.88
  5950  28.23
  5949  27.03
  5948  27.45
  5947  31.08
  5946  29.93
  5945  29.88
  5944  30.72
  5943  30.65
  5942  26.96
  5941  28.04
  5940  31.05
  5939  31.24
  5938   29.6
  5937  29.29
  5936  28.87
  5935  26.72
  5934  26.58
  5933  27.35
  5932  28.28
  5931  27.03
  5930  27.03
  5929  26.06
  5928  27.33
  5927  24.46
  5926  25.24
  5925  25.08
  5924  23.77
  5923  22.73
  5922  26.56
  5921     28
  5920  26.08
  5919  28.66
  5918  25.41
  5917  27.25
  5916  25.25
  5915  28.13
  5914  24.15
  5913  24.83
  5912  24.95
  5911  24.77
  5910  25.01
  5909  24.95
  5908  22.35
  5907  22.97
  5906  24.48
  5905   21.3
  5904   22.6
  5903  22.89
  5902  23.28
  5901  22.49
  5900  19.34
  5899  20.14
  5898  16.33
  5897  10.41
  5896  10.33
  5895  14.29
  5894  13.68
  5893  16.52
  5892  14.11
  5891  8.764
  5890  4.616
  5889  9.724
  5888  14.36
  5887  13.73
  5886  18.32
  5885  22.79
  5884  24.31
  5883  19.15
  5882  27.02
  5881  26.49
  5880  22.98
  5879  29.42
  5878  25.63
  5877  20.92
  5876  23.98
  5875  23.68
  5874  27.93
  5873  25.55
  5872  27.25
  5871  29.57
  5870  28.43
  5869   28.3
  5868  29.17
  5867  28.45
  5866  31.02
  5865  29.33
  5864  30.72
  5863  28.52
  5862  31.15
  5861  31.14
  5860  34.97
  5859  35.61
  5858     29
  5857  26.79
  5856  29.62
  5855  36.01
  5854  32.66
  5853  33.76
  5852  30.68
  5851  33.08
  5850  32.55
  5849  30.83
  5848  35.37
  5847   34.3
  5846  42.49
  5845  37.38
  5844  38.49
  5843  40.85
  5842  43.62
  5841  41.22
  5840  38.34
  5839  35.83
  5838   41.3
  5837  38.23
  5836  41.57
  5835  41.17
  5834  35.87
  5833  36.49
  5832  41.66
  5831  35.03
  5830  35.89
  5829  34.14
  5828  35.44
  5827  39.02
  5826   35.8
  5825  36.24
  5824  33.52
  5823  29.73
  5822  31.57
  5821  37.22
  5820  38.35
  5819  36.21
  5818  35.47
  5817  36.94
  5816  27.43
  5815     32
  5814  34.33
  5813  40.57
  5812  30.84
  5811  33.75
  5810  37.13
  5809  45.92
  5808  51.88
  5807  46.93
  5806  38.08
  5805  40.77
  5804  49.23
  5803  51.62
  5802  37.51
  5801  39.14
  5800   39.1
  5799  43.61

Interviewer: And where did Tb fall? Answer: 5941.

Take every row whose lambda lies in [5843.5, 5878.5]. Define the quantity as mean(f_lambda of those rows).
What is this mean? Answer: 30.7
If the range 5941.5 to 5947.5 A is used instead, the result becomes 29.9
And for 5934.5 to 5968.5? 29.0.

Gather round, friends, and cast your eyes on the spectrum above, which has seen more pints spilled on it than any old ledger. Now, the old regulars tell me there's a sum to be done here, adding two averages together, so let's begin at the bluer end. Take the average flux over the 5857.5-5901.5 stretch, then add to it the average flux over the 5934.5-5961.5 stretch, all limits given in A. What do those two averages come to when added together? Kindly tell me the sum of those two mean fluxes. 52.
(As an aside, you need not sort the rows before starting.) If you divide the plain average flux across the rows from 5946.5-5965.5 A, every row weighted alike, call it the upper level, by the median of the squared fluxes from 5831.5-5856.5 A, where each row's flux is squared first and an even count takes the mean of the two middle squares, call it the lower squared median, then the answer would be 0.021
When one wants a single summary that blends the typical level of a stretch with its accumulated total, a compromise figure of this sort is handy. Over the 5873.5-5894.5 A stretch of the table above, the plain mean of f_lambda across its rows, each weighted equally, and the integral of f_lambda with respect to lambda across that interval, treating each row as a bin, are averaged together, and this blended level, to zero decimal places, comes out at 214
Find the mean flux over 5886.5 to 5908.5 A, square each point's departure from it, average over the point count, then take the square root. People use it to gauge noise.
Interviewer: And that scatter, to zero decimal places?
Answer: 6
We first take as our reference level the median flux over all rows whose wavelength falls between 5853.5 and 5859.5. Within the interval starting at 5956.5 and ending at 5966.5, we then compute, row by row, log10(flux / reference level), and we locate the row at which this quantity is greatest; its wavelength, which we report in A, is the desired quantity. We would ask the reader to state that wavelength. 5960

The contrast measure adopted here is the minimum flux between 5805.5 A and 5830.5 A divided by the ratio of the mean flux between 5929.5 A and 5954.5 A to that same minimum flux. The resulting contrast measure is 26.2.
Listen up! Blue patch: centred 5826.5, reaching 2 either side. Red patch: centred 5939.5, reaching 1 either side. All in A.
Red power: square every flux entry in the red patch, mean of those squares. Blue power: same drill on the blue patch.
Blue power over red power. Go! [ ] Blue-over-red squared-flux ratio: 1.4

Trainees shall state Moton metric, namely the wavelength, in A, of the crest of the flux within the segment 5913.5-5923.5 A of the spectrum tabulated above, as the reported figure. 5919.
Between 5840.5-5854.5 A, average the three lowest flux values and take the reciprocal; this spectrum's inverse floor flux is 0.032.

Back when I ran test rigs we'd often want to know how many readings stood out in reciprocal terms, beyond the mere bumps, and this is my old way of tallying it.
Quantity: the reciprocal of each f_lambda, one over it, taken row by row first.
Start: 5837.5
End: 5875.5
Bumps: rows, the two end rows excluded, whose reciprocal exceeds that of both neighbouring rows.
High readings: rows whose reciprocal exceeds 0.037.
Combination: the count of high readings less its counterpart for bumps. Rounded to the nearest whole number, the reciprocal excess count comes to -10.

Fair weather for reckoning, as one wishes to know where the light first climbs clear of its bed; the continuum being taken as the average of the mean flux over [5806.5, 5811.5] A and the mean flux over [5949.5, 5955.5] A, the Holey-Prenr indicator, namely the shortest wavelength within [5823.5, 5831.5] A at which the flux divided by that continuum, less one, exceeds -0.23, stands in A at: 5824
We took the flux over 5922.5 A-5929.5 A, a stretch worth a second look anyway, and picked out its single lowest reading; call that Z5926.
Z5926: 22.73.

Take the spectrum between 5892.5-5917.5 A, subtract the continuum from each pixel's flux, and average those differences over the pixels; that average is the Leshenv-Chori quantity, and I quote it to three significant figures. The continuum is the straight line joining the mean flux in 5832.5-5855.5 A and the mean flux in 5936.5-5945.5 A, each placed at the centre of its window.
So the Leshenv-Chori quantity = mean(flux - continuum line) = -11.1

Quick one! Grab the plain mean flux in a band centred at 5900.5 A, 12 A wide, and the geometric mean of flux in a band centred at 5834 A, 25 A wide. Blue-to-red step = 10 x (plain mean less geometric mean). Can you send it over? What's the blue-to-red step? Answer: -185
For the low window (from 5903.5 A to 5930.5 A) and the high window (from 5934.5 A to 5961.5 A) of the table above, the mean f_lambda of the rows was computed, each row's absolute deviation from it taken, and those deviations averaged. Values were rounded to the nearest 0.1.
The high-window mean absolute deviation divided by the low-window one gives 1.2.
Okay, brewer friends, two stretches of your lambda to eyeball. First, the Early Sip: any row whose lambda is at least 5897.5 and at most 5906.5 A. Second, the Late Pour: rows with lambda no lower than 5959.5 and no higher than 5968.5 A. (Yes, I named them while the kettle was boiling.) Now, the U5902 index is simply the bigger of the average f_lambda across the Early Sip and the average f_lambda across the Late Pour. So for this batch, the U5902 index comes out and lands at 29.8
